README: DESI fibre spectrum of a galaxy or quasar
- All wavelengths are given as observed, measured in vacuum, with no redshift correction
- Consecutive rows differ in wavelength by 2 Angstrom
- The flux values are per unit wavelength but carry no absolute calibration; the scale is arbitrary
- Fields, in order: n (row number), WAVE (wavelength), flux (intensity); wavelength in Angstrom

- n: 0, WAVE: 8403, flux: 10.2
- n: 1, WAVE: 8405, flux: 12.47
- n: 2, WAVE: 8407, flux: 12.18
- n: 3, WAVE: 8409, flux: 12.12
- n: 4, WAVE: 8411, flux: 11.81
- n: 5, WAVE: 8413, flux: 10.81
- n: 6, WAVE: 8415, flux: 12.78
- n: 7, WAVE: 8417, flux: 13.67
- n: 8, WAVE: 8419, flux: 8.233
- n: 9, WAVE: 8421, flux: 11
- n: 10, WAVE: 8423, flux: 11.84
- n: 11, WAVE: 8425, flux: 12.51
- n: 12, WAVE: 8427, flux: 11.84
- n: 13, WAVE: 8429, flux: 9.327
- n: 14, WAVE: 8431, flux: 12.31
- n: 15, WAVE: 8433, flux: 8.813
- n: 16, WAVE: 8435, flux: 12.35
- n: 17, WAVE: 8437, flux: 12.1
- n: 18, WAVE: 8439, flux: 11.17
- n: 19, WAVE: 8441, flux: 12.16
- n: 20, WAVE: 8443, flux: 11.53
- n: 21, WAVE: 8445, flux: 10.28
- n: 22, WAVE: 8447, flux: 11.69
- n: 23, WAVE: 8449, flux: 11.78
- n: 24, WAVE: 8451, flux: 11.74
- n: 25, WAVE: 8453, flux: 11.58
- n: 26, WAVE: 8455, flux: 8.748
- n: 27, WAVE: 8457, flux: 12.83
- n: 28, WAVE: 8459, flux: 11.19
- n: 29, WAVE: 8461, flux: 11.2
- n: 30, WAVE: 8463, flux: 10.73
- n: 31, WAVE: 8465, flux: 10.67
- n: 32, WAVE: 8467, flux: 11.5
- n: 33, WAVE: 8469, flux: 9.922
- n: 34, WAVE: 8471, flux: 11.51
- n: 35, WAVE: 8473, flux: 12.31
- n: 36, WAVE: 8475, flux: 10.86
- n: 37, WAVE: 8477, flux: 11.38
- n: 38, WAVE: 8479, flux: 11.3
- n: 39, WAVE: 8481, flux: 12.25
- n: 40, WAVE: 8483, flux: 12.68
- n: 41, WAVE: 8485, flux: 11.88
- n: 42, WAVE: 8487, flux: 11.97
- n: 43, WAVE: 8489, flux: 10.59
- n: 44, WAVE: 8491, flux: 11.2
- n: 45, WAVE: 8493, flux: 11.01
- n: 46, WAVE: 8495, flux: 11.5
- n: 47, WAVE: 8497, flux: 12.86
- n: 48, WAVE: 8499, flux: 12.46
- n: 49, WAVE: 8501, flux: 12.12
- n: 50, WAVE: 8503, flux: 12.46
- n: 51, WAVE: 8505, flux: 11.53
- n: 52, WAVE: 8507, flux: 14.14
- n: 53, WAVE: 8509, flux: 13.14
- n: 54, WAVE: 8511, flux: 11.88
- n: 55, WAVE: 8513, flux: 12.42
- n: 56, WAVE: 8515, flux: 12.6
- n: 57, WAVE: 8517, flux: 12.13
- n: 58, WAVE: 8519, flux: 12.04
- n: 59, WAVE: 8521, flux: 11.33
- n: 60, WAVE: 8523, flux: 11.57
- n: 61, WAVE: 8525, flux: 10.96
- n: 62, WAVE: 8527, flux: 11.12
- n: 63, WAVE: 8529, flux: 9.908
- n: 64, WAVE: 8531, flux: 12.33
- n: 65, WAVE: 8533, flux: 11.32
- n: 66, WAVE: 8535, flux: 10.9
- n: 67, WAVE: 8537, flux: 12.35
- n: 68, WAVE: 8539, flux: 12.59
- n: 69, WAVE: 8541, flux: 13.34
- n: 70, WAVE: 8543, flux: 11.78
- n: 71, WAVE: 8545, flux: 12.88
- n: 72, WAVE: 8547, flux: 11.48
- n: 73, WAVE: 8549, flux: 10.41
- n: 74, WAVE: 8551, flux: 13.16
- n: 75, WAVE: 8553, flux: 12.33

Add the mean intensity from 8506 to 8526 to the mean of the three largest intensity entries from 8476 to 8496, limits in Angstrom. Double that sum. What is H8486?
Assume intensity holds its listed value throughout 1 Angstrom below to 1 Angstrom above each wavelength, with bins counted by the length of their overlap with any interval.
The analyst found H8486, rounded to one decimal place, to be 49.0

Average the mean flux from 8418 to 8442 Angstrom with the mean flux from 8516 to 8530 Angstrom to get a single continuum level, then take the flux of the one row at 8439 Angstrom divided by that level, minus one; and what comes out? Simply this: 0.00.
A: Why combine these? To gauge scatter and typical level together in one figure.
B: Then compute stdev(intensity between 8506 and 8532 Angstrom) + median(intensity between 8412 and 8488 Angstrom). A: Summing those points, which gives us 12.6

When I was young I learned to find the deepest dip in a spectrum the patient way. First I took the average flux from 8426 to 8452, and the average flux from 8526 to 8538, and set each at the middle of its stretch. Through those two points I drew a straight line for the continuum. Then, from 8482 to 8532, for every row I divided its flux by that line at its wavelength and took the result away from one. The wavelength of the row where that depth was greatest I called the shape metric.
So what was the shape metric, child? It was 8529 Angstrom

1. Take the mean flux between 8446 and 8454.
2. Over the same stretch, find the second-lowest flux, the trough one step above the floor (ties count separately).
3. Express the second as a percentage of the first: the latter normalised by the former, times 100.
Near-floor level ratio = 99.9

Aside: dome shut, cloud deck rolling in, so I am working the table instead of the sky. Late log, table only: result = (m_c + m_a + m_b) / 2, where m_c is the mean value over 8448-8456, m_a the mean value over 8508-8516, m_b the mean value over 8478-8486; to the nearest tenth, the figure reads 17.7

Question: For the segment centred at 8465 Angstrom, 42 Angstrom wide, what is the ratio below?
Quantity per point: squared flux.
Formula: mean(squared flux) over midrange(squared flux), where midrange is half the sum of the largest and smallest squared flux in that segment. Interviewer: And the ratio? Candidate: 1.07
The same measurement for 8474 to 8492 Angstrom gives 0.98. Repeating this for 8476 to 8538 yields 0.95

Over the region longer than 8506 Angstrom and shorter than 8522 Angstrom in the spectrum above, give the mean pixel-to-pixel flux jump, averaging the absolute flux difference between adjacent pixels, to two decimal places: 0.61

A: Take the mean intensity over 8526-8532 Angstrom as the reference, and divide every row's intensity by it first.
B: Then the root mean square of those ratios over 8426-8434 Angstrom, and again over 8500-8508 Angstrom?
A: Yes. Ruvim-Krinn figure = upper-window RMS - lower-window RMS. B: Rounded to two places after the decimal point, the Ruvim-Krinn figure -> 0.17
